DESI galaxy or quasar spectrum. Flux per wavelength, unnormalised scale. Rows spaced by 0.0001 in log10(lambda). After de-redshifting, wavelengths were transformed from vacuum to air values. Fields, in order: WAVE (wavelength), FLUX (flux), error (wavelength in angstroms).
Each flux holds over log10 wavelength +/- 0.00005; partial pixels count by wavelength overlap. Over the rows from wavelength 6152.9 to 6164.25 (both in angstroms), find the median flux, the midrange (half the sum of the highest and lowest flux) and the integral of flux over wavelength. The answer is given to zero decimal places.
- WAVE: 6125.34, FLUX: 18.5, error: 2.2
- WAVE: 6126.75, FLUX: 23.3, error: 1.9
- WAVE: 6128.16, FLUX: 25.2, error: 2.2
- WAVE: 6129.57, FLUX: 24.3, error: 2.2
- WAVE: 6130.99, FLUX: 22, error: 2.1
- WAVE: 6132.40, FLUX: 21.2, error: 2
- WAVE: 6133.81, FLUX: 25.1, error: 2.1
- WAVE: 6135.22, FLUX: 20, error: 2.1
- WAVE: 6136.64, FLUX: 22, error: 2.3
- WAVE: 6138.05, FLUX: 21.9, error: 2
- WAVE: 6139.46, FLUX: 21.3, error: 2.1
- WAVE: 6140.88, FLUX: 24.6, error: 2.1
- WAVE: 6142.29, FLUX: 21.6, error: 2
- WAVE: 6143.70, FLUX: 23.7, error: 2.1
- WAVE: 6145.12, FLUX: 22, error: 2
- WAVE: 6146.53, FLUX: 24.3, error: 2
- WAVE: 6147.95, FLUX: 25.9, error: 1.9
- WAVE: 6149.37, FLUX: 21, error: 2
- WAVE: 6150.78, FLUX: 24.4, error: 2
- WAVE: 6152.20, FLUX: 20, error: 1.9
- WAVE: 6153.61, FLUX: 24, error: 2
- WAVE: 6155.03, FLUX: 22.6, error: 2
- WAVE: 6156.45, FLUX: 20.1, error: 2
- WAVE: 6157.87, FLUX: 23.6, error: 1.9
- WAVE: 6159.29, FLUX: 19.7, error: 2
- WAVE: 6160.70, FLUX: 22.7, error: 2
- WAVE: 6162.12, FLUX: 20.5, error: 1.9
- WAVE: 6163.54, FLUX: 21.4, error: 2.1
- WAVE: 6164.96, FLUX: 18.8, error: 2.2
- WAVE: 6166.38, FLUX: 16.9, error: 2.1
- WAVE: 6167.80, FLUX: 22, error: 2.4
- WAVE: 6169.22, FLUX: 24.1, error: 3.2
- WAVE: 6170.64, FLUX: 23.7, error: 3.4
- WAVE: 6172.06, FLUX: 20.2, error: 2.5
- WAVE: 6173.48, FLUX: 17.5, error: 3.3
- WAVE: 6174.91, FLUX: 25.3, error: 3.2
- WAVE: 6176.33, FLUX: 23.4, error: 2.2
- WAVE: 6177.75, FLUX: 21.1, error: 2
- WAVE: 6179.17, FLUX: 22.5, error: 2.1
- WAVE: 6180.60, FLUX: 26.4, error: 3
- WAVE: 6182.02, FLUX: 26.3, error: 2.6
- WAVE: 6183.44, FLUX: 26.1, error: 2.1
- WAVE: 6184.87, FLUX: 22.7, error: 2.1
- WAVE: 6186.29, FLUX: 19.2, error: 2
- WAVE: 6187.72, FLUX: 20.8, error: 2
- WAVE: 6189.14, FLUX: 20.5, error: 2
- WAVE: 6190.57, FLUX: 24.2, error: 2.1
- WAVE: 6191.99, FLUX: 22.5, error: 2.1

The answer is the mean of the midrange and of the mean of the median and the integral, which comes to 78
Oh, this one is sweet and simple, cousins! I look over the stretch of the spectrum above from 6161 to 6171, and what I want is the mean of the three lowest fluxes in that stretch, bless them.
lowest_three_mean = 18.7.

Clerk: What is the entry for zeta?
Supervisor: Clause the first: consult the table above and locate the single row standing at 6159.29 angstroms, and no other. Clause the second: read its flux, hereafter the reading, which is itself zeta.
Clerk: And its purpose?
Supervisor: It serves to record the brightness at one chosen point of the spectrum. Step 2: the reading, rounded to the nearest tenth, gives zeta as 19.7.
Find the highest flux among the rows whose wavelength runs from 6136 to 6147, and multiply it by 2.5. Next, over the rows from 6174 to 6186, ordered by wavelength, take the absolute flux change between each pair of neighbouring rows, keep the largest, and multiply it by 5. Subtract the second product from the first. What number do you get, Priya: 42.0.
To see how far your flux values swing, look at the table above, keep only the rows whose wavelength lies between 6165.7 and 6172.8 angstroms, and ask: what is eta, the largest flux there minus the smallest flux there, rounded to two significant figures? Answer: 7.2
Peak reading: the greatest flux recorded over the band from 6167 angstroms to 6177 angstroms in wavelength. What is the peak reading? 25.3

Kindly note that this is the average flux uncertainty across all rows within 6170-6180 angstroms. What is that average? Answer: 2.67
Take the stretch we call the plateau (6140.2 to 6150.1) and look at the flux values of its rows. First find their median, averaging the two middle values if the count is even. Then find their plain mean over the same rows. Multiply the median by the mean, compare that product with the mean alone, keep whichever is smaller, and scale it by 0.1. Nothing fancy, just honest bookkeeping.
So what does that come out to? 2.33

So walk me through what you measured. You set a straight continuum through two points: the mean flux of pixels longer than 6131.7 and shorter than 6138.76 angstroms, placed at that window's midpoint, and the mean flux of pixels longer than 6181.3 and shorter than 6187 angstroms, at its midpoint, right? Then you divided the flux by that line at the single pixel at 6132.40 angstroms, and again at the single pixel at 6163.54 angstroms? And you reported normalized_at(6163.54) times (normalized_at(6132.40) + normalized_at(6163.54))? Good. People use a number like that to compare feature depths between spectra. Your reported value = 1.77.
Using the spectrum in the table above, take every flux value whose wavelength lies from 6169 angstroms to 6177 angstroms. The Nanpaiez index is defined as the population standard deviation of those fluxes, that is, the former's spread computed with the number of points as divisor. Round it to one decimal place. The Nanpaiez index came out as 2.7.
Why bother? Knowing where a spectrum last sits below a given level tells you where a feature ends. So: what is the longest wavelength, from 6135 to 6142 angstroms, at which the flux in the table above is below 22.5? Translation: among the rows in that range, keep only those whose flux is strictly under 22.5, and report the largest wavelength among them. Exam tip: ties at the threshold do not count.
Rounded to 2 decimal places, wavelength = 6139.46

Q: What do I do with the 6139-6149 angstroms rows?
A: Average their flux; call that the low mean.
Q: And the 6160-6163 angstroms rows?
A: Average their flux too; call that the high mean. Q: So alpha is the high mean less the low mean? -1.7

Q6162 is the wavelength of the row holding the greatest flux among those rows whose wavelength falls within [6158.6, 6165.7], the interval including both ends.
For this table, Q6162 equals 6160.70 angstroms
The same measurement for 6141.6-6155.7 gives 6147.95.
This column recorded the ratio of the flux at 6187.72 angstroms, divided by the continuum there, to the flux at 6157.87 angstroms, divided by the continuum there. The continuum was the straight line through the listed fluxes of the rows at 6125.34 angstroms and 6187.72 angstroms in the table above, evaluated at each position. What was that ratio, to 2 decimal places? 0.83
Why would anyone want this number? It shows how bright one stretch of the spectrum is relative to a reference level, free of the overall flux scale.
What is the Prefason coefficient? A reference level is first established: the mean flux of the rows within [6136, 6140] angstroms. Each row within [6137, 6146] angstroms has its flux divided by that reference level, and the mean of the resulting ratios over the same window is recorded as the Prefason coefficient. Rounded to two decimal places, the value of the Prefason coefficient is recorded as 1.04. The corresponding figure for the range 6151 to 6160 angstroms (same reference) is 1.00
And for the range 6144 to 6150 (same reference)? 1.07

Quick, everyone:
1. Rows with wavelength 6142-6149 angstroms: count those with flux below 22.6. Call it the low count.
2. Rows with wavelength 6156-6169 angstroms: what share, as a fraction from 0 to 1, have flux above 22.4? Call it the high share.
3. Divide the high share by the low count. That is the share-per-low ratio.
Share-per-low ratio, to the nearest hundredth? 0.11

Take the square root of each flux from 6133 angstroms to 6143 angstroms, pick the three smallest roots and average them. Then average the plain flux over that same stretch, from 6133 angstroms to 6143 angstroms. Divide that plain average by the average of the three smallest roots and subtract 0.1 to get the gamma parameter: 4.78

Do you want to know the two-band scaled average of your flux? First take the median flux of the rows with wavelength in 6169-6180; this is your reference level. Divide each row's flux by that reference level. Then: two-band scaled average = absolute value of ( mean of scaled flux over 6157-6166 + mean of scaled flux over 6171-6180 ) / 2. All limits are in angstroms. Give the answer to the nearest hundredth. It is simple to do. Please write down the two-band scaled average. 0.93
